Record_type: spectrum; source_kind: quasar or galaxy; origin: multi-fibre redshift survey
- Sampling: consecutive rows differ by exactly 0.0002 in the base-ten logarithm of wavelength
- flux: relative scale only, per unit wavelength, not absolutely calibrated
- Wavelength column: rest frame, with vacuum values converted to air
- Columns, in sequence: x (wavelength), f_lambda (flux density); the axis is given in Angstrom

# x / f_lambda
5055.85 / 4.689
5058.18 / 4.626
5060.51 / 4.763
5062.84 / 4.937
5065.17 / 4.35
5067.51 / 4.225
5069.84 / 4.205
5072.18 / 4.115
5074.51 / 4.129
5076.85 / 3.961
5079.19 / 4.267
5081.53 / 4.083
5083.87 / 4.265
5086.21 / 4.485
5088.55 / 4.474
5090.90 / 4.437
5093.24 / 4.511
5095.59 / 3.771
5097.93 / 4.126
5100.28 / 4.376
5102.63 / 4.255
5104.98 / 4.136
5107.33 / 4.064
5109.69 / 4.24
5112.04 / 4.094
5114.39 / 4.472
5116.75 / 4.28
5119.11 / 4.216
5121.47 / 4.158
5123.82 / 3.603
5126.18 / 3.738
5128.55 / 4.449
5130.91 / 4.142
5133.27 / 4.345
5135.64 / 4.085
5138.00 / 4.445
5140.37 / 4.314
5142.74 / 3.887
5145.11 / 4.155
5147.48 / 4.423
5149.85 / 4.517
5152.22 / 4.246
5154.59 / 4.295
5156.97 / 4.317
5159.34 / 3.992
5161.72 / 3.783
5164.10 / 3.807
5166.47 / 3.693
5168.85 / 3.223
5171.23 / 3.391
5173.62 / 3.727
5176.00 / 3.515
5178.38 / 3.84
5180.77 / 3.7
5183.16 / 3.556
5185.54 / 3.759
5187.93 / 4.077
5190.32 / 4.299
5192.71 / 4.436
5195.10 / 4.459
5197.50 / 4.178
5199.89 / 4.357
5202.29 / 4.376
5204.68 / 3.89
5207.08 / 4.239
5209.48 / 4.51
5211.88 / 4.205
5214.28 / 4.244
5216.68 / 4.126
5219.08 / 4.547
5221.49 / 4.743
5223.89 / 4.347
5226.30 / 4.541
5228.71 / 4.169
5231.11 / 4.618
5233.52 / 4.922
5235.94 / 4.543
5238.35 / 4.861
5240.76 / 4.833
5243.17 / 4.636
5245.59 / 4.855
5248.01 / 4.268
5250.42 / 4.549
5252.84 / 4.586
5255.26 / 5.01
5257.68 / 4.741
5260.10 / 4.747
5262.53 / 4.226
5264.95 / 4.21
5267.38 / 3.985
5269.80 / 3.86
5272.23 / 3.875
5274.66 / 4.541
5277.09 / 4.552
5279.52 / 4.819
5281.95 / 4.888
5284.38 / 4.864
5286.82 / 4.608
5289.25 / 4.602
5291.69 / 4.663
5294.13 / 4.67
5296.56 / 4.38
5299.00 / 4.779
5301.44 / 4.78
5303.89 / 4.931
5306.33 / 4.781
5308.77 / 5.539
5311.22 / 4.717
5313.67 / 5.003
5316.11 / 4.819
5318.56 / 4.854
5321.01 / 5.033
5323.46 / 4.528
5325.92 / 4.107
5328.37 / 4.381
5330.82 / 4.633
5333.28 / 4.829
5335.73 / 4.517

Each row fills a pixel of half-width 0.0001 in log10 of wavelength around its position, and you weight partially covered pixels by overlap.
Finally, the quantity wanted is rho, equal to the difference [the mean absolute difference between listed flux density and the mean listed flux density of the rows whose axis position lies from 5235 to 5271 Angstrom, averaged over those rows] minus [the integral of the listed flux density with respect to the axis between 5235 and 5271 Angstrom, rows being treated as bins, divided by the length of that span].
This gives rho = -4.2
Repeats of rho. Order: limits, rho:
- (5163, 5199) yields -3.6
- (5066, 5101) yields -4.1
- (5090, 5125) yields -4.0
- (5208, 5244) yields -4.3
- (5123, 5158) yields -4.0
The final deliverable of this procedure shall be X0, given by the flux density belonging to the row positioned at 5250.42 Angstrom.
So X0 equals 4.549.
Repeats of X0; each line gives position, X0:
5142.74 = 3.887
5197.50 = 4.178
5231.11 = 4.618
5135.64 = 4.085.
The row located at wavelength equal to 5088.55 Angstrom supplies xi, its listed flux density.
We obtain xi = 4.474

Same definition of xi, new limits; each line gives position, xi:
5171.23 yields 3.391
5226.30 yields 4.541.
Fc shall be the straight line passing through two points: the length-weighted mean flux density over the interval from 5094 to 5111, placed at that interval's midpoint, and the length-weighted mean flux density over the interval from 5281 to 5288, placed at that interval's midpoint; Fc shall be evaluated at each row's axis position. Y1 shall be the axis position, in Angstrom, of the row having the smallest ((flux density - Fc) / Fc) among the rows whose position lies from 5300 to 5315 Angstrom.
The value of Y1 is 5311.22 Angstrom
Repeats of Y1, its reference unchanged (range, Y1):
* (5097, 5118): 5107.33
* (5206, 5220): 5216.68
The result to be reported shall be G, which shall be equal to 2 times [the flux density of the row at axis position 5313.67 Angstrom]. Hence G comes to 10.0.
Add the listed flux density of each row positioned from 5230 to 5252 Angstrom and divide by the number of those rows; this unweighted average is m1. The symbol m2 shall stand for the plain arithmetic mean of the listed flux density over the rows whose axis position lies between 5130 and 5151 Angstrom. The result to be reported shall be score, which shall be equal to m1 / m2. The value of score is 1.10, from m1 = 4.7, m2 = 4.26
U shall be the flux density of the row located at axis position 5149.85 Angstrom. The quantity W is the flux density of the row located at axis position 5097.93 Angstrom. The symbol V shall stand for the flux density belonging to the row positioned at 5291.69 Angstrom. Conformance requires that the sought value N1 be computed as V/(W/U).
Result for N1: 5.1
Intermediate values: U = 4.517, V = 4.663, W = 4.126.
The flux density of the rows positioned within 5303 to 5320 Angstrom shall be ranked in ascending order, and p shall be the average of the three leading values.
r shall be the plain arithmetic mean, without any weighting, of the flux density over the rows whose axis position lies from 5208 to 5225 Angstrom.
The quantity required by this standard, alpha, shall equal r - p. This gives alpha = -0.4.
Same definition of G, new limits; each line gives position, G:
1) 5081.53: 8.2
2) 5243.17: 9.3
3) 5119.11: 8.4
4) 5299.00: 9.6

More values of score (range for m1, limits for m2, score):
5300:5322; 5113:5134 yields 1.19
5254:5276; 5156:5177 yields 1.17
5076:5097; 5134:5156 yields 1.00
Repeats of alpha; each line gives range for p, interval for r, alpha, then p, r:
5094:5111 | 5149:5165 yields 0.1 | 4.0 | 4.1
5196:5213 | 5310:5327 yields 0.6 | 4.1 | 4.7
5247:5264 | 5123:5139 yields -0.2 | 4.3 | 4.1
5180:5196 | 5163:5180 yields -0.1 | 3.7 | 3.6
